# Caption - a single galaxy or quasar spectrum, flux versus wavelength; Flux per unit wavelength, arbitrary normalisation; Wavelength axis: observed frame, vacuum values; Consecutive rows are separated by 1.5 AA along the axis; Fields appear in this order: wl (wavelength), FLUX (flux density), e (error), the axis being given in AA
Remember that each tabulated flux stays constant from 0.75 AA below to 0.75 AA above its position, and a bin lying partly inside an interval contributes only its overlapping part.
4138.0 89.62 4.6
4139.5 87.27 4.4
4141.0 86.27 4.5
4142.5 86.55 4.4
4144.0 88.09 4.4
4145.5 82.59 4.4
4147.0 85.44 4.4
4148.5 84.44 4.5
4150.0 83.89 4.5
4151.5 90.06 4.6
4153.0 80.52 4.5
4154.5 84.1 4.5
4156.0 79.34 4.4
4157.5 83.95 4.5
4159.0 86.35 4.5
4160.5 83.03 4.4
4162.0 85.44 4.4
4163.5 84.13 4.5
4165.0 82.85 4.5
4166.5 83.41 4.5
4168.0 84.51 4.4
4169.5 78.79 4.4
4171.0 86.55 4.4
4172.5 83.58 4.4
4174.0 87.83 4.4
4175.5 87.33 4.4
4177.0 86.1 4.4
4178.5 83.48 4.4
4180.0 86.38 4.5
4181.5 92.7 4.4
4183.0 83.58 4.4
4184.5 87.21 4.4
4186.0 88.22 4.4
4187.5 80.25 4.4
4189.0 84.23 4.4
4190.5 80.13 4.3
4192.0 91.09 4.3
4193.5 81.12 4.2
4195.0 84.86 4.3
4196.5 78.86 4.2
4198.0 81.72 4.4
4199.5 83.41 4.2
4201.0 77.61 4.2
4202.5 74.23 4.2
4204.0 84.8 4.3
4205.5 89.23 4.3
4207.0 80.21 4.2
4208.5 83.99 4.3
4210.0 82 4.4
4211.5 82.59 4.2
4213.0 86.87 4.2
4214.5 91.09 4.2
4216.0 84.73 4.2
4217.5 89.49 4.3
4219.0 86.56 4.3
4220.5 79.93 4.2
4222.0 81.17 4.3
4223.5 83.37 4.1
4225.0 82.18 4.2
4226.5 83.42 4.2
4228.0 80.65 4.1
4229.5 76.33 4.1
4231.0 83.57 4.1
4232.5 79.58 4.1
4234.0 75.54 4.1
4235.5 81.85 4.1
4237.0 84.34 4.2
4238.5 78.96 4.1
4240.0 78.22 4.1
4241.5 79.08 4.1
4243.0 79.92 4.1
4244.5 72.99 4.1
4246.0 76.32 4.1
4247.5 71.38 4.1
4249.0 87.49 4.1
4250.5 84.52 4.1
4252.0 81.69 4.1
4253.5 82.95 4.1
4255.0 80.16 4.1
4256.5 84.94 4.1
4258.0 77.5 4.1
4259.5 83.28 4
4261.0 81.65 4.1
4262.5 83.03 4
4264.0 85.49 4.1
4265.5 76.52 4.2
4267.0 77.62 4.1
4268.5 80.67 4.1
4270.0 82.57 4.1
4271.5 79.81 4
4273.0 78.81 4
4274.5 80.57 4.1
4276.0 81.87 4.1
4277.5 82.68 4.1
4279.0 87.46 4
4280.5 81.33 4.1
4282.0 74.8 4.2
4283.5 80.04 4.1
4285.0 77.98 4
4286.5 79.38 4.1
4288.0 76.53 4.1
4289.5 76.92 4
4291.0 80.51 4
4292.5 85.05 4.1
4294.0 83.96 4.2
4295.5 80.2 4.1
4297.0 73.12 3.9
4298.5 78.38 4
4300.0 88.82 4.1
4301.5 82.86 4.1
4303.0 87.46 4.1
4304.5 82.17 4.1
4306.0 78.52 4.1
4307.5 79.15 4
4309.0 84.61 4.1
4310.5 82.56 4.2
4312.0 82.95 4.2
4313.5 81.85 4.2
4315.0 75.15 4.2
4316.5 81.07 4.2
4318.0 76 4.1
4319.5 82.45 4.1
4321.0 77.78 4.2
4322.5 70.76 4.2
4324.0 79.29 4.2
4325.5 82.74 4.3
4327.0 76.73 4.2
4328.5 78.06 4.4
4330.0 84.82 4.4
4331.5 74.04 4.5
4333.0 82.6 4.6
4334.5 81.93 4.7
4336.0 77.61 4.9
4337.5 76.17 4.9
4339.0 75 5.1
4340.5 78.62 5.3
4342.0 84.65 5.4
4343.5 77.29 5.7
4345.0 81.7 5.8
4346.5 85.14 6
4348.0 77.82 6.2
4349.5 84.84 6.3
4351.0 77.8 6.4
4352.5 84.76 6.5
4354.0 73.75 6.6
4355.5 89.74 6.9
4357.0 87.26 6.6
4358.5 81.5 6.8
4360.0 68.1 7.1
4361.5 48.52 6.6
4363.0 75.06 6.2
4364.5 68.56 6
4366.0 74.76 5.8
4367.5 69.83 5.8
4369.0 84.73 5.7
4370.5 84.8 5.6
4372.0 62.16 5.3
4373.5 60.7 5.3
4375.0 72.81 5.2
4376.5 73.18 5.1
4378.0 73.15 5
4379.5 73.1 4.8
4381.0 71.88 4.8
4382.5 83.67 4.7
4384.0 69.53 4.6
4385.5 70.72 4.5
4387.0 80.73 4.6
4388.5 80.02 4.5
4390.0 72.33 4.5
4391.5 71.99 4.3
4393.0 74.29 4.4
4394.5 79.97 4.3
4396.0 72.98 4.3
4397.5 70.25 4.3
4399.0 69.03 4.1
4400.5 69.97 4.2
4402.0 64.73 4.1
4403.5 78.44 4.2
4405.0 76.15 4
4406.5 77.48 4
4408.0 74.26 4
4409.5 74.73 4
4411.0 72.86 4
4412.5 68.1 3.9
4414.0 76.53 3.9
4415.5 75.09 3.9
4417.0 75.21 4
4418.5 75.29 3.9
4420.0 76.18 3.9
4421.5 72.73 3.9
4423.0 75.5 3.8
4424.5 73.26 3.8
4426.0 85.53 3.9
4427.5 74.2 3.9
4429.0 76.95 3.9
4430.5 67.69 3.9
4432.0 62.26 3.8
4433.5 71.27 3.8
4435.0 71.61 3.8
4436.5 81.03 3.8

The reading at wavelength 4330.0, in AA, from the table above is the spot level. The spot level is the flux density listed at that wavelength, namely 84.82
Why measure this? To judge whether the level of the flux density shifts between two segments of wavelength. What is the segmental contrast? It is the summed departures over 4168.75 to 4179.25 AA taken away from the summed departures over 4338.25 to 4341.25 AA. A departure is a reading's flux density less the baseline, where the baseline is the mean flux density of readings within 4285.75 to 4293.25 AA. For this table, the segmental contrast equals -42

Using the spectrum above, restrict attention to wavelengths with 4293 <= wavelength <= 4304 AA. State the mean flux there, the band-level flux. 82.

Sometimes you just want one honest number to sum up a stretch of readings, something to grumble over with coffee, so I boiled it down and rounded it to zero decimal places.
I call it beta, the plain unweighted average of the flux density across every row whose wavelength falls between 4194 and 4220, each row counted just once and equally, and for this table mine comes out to 84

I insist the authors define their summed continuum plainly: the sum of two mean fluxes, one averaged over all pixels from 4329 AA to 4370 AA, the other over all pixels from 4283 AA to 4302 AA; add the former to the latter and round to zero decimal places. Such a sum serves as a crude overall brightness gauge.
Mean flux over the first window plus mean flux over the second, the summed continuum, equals 158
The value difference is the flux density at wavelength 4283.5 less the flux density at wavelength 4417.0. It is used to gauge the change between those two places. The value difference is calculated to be 5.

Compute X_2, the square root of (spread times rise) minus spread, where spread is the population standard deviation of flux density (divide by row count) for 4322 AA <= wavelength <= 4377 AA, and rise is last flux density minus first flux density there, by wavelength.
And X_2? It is -3.7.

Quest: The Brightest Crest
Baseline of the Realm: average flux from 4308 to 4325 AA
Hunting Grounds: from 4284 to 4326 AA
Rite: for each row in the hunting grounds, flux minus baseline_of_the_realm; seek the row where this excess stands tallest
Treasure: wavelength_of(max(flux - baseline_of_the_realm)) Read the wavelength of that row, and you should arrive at 4300.0 AA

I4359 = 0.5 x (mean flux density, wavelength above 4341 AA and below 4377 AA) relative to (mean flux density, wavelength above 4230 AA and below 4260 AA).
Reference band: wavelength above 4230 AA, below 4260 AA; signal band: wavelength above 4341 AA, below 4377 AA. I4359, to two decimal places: 0.48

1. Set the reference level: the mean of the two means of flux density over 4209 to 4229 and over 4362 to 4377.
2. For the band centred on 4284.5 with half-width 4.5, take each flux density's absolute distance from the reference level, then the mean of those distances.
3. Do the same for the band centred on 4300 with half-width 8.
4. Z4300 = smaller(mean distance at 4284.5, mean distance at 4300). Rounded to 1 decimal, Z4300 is 1.9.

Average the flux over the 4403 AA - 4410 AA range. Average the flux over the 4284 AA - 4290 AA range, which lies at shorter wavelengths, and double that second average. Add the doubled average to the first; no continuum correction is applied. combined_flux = 232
